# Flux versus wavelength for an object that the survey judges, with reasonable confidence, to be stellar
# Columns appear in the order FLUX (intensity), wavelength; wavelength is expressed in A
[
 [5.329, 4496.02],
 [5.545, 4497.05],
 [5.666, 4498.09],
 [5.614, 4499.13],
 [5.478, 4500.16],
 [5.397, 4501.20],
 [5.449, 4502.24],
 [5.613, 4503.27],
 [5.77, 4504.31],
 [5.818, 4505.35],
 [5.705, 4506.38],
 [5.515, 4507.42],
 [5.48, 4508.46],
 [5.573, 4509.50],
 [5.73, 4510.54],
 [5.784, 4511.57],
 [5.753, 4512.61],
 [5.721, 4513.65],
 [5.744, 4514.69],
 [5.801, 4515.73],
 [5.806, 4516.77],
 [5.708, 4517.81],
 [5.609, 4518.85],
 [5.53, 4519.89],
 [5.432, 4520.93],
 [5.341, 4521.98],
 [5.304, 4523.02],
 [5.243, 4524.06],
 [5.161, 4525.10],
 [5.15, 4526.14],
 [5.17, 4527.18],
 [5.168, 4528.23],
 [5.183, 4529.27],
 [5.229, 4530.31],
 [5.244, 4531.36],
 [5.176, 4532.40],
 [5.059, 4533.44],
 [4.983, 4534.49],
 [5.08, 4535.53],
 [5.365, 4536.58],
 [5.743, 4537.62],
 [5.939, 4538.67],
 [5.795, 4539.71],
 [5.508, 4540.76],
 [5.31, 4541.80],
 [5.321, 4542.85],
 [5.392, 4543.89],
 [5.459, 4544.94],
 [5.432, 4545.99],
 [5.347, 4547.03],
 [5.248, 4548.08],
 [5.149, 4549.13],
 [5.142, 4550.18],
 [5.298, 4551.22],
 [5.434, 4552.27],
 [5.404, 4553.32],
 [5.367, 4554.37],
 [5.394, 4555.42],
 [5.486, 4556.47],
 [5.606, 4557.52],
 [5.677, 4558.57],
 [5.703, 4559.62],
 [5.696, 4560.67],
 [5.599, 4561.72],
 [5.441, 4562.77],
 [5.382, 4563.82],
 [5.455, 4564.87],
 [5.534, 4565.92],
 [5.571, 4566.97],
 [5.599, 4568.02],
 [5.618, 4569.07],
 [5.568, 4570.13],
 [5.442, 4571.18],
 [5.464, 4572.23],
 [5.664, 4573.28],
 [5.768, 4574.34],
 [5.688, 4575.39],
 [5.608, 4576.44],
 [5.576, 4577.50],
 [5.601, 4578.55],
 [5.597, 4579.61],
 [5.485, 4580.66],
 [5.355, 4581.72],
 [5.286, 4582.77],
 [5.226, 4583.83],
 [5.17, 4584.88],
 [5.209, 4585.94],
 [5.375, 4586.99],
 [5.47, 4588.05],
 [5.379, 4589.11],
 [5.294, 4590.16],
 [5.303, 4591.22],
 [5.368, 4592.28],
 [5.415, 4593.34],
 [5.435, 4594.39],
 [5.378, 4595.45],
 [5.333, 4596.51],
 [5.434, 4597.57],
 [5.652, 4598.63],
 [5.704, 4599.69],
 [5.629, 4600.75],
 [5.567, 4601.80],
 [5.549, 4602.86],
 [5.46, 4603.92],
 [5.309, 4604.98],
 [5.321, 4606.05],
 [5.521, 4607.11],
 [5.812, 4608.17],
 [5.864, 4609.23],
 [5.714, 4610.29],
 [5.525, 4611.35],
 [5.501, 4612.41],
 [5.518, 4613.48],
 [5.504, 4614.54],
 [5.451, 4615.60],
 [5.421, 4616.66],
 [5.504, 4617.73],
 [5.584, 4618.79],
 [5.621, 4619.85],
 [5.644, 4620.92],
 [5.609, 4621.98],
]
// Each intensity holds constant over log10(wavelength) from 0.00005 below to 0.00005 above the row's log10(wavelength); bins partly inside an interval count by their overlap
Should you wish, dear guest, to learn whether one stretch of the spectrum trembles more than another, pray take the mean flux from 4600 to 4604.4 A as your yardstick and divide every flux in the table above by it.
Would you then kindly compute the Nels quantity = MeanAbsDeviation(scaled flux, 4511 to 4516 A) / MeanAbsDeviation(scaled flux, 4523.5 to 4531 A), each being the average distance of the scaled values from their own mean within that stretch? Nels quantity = 0.9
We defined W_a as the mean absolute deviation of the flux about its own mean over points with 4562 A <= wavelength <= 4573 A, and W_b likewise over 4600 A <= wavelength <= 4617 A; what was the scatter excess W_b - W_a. 0.040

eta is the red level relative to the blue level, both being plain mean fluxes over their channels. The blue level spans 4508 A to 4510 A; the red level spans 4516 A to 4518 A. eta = 1.04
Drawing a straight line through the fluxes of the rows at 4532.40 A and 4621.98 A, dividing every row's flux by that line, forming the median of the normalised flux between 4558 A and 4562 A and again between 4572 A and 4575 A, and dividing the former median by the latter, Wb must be 1.02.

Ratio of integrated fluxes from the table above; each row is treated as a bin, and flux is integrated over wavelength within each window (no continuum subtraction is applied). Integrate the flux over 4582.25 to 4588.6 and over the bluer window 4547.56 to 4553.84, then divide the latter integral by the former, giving 0.99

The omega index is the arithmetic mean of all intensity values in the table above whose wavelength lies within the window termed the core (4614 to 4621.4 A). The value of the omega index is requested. 5.53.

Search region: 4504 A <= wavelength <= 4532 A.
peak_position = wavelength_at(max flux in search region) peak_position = 4505.35 A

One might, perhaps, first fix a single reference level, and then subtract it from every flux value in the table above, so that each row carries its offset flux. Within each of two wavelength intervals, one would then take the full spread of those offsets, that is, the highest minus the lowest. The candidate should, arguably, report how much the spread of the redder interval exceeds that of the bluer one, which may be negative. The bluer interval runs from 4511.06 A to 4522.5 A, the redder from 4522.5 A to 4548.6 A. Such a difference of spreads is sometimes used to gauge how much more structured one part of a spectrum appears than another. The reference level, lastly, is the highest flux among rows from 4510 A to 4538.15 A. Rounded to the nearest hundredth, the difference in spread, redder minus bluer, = 0.49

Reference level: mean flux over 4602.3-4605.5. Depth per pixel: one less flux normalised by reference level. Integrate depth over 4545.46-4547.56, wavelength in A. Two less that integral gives 1.98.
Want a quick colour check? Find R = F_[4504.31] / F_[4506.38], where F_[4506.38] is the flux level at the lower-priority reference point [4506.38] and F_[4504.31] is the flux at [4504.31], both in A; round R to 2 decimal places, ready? 1.01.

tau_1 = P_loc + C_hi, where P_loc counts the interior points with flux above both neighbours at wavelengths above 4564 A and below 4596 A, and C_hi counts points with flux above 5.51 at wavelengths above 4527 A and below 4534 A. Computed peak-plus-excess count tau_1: 5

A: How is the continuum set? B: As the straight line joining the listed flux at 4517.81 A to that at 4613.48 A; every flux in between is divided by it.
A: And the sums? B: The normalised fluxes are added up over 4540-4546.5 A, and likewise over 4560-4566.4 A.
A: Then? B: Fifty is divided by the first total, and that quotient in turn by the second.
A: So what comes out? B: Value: 1.480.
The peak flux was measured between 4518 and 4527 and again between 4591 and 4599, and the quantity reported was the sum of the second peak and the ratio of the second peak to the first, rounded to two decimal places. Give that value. 6.66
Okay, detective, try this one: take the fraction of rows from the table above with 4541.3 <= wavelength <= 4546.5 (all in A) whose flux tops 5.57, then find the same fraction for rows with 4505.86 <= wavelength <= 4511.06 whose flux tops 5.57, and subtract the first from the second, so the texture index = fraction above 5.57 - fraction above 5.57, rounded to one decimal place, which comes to 0.6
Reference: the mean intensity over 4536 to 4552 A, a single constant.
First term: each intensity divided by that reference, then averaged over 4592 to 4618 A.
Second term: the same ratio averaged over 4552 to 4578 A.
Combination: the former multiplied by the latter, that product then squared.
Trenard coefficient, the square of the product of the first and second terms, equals 1.08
